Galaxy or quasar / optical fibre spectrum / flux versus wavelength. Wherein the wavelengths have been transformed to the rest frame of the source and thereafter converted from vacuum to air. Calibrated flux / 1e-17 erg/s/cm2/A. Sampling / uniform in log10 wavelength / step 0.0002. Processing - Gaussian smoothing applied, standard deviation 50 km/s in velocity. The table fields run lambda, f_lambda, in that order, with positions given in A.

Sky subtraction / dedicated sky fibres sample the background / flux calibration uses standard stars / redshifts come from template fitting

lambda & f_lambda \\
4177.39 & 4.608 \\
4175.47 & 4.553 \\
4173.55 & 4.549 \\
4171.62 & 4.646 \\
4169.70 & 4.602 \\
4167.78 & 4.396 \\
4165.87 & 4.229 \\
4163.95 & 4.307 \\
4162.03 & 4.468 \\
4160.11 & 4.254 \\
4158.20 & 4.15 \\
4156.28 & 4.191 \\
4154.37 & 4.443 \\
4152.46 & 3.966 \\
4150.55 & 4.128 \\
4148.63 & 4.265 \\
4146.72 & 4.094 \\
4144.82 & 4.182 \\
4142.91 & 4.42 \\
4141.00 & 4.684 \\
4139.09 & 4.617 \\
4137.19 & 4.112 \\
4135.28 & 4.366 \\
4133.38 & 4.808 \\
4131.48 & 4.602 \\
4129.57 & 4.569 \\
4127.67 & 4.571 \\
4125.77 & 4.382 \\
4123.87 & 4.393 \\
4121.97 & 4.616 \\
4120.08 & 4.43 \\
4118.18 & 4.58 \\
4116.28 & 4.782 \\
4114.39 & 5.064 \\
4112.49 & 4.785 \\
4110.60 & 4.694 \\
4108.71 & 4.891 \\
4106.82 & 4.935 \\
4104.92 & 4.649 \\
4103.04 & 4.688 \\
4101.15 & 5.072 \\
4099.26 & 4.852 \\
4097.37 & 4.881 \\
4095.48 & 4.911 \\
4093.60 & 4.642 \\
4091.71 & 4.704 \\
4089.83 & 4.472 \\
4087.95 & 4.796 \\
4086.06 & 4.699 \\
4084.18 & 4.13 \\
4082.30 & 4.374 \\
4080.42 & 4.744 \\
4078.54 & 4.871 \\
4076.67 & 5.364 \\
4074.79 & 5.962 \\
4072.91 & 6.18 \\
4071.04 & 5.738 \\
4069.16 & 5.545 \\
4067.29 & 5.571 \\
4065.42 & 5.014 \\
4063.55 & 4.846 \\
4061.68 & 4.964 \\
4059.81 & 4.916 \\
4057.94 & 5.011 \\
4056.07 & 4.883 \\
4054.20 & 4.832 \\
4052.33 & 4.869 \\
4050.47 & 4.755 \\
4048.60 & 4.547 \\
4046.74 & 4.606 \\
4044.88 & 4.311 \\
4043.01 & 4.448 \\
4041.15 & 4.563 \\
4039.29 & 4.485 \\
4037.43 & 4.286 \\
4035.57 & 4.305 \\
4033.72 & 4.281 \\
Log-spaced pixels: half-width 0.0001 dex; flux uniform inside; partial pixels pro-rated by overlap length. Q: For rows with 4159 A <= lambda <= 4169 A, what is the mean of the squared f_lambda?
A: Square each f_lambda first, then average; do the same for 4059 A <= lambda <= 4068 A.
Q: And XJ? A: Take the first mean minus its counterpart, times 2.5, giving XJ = -17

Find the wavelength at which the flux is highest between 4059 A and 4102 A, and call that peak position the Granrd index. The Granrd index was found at 4072.91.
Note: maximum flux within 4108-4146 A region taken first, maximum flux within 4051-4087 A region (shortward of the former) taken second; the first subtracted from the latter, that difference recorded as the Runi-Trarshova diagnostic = 1.1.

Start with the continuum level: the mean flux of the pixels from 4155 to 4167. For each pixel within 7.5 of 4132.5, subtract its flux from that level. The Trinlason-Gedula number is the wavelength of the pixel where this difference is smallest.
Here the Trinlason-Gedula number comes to 4133.38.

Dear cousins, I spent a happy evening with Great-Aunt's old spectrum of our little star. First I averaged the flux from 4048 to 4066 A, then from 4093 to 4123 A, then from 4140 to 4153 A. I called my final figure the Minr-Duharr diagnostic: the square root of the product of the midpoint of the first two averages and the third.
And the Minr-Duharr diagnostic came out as 4.53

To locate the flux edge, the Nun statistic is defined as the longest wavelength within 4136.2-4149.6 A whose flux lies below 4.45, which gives 4148.63 A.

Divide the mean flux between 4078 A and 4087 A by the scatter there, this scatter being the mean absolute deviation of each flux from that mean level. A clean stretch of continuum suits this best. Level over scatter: 18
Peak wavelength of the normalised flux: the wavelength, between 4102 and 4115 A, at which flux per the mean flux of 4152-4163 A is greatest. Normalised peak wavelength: 4114.39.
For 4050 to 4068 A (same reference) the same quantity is 4067.29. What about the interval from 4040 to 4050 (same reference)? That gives 4046.74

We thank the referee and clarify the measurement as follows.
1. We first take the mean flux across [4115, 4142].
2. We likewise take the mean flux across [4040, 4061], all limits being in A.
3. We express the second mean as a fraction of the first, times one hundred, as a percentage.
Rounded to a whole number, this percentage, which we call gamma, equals 104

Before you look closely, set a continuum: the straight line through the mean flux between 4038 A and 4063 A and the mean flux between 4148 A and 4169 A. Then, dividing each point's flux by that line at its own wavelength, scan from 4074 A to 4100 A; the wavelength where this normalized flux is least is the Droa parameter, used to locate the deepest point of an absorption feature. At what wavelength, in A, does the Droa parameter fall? 4084.18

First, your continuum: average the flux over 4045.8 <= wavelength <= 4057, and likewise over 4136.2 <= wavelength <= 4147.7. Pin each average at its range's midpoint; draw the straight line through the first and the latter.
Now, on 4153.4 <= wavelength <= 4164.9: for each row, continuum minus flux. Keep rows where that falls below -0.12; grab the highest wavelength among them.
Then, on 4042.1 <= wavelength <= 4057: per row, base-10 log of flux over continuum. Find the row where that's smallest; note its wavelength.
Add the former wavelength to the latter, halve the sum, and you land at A 4103.5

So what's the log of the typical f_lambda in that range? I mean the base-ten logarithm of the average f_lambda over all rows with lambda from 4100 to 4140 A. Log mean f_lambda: 0.667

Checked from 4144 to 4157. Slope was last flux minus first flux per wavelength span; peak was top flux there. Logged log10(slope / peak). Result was -3.8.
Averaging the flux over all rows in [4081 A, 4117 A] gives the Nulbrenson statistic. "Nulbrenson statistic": 4.7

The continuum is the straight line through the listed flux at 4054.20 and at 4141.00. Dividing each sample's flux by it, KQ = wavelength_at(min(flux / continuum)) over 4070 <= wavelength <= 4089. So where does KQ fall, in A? 4084.18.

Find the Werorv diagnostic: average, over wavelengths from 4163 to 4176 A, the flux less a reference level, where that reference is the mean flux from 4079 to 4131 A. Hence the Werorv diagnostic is -0.2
